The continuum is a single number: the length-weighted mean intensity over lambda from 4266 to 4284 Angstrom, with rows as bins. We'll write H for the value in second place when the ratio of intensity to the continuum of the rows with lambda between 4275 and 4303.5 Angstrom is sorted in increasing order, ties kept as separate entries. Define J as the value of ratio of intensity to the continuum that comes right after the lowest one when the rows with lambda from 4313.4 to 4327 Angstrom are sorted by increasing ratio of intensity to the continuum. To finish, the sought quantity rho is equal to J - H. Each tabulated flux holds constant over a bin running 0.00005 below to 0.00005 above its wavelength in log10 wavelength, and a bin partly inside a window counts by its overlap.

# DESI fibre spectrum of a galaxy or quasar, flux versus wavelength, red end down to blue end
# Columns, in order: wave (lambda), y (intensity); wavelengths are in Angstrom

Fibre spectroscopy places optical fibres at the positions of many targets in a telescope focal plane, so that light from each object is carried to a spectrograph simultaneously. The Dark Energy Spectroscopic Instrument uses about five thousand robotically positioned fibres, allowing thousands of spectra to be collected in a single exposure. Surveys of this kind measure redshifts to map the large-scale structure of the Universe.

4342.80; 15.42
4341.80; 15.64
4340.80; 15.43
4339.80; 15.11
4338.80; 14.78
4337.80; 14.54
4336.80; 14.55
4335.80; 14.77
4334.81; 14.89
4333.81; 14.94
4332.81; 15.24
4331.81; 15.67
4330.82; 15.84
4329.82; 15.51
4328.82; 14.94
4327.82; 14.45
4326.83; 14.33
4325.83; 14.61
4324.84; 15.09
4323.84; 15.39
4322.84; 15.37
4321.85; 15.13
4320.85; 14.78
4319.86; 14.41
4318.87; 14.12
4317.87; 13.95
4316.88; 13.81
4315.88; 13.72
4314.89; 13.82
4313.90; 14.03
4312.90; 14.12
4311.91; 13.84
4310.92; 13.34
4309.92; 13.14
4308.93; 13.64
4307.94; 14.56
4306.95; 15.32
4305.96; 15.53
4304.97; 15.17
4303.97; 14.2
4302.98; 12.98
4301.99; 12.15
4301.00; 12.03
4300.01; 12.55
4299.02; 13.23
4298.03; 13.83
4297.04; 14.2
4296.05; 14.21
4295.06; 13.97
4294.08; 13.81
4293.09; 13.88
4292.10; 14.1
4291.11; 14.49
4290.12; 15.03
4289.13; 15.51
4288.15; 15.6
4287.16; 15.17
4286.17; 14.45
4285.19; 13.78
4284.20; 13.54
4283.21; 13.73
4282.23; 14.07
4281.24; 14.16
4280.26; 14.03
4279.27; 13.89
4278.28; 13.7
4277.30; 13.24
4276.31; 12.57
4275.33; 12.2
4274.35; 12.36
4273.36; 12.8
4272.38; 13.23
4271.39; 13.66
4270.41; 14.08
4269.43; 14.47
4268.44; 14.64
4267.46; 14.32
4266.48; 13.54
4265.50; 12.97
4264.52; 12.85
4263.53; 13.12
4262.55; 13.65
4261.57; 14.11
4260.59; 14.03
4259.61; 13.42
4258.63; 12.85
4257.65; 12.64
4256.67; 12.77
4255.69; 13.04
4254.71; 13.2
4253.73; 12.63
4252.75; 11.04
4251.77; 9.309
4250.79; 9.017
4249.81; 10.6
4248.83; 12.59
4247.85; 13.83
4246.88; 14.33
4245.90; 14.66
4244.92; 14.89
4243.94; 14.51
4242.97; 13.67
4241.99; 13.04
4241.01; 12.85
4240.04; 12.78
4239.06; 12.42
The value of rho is 0.122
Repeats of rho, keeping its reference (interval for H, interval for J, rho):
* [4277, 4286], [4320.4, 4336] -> 0.067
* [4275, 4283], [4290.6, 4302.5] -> -0.031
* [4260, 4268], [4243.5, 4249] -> 0.063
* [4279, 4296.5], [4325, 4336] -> 0.053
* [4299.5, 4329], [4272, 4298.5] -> 0.015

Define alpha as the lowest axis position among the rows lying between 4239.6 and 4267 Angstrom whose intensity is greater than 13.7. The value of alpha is 4243.94 Angstrom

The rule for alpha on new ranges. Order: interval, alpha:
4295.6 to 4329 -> 4296.05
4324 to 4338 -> 4324.84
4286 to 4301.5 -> 4286.17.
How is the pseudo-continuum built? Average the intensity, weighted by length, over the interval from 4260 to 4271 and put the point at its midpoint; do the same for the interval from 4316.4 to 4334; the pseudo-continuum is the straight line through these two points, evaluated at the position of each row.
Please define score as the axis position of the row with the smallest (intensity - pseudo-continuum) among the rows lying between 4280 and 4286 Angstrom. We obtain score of 4284.20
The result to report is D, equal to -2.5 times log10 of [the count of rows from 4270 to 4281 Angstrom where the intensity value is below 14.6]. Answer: -2.6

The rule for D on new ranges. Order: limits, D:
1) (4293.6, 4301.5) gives -2.3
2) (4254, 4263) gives -2.4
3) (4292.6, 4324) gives -3.5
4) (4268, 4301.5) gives -3.7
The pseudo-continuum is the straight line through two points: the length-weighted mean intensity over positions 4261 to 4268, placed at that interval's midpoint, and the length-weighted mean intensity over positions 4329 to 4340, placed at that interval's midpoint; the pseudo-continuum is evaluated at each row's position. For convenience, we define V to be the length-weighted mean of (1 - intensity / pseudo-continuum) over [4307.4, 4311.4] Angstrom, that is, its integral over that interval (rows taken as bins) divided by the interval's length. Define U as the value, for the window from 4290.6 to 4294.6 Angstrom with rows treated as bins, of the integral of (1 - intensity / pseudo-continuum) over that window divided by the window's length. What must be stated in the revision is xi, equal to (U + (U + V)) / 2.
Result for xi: 0.03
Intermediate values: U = 0.01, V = 0.057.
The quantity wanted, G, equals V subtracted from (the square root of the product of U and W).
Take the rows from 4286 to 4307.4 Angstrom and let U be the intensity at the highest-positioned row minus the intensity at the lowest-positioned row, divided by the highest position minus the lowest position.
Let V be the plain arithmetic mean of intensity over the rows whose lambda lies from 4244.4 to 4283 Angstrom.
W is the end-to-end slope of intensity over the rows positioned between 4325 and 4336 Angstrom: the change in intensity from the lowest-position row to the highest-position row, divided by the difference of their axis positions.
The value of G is -13.1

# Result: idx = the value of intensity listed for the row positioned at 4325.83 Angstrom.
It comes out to 14.61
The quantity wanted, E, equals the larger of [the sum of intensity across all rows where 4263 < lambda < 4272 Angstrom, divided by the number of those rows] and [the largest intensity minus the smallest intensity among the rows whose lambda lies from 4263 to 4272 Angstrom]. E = 13.7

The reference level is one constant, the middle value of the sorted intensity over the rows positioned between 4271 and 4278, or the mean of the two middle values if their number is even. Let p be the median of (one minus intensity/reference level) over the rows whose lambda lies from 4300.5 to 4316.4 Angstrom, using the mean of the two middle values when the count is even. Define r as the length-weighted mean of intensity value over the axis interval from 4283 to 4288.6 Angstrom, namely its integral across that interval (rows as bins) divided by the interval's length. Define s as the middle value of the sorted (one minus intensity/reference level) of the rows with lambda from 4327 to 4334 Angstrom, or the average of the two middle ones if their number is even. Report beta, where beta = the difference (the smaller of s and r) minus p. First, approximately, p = -0.08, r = 14.4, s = -0.191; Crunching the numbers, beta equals -0.11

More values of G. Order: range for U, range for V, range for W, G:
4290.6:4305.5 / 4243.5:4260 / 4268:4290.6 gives -12.6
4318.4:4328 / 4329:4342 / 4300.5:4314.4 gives -15.1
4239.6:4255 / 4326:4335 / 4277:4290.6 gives -15.0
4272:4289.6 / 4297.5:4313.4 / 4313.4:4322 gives -13.6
